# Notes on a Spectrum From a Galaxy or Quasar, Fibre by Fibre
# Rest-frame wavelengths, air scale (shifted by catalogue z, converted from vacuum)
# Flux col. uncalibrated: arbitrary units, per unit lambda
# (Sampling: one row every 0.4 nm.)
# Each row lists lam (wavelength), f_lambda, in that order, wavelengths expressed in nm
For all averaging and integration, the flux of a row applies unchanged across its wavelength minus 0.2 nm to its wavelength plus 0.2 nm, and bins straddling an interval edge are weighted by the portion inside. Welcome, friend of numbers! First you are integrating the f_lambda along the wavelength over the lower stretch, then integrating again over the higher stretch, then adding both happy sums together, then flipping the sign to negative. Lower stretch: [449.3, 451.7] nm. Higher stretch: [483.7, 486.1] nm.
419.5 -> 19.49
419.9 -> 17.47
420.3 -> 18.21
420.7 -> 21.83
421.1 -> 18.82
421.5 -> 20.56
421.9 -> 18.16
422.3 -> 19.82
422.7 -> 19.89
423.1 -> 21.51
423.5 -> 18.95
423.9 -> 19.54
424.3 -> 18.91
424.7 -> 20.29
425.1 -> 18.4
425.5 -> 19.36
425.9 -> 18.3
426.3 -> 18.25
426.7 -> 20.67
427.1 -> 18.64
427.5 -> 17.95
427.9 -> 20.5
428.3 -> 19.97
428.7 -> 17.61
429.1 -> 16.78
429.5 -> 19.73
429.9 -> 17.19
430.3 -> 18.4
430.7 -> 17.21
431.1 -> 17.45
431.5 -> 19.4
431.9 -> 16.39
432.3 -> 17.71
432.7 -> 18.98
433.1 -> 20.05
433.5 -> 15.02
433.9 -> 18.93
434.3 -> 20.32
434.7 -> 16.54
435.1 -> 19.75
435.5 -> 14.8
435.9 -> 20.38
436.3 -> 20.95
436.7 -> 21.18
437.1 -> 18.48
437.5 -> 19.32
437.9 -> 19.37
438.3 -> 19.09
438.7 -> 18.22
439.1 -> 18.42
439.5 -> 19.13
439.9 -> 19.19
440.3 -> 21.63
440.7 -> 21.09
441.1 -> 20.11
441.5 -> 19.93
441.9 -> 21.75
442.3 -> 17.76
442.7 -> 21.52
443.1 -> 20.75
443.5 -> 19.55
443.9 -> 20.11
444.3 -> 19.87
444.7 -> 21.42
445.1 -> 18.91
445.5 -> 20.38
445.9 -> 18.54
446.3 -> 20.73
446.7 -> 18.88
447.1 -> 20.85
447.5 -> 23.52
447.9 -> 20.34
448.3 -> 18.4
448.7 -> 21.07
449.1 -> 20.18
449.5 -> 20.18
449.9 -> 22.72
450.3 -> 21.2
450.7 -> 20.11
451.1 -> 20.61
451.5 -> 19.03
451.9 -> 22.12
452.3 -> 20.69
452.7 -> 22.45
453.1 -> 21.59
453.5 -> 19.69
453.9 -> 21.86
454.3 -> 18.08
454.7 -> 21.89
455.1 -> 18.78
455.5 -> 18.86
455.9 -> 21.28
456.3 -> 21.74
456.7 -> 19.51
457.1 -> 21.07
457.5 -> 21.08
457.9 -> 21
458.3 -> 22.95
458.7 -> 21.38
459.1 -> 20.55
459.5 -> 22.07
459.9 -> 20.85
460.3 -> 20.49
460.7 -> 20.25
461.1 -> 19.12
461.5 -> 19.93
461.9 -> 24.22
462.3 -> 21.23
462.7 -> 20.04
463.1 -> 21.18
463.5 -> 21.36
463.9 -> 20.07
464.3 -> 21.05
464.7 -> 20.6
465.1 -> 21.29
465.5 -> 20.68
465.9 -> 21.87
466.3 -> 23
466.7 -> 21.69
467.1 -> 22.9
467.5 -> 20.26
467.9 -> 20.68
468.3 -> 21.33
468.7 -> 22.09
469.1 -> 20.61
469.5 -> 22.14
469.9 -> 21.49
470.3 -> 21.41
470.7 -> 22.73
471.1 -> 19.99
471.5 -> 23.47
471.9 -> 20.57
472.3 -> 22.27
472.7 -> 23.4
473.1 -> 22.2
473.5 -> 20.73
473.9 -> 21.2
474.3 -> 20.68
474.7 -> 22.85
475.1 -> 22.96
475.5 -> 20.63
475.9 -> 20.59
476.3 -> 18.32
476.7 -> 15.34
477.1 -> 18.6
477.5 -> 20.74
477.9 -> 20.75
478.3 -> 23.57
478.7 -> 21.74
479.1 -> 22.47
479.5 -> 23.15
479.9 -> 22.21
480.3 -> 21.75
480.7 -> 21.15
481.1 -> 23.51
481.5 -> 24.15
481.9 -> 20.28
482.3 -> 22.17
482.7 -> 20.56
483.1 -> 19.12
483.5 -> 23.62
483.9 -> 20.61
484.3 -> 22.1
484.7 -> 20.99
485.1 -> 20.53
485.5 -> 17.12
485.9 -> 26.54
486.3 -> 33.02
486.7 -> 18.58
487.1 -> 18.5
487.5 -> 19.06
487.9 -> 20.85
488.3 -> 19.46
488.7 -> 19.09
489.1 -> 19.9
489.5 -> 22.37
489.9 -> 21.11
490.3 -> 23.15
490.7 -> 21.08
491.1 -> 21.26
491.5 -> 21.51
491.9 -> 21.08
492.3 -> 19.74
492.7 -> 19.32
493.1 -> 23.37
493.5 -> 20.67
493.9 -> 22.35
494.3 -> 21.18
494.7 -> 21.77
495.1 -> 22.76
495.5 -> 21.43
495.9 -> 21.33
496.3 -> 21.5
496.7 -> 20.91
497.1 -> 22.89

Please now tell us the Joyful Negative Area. -101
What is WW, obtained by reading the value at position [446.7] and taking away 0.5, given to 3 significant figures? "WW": 18.4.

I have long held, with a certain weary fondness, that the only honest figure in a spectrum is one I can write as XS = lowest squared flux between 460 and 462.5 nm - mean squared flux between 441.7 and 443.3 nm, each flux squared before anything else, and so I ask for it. -55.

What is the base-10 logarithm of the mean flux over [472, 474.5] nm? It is 1.34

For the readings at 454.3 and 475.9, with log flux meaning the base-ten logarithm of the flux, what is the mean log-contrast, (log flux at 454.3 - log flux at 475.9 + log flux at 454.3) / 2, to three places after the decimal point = 0.600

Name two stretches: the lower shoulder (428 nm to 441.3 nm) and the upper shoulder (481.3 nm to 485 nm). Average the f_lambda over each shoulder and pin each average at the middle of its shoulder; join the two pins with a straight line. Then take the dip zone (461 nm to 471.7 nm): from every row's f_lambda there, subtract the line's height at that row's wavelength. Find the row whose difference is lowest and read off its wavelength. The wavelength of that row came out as 461.1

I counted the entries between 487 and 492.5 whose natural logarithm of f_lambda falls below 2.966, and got 3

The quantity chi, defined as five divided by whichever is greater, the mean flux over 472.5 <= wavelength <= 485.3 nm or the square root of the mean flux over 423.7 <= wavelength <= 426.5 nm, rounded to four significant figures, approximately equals 0.2344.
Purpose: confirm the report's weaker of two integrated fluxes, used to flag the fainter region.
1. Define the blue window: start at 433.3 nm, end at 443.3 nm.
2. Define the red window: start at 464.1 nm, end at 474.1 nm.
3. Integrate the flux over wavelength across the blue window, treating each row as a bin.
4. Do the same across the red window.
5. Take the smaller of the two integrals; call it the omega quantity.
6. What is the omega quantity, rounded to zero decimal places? 193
